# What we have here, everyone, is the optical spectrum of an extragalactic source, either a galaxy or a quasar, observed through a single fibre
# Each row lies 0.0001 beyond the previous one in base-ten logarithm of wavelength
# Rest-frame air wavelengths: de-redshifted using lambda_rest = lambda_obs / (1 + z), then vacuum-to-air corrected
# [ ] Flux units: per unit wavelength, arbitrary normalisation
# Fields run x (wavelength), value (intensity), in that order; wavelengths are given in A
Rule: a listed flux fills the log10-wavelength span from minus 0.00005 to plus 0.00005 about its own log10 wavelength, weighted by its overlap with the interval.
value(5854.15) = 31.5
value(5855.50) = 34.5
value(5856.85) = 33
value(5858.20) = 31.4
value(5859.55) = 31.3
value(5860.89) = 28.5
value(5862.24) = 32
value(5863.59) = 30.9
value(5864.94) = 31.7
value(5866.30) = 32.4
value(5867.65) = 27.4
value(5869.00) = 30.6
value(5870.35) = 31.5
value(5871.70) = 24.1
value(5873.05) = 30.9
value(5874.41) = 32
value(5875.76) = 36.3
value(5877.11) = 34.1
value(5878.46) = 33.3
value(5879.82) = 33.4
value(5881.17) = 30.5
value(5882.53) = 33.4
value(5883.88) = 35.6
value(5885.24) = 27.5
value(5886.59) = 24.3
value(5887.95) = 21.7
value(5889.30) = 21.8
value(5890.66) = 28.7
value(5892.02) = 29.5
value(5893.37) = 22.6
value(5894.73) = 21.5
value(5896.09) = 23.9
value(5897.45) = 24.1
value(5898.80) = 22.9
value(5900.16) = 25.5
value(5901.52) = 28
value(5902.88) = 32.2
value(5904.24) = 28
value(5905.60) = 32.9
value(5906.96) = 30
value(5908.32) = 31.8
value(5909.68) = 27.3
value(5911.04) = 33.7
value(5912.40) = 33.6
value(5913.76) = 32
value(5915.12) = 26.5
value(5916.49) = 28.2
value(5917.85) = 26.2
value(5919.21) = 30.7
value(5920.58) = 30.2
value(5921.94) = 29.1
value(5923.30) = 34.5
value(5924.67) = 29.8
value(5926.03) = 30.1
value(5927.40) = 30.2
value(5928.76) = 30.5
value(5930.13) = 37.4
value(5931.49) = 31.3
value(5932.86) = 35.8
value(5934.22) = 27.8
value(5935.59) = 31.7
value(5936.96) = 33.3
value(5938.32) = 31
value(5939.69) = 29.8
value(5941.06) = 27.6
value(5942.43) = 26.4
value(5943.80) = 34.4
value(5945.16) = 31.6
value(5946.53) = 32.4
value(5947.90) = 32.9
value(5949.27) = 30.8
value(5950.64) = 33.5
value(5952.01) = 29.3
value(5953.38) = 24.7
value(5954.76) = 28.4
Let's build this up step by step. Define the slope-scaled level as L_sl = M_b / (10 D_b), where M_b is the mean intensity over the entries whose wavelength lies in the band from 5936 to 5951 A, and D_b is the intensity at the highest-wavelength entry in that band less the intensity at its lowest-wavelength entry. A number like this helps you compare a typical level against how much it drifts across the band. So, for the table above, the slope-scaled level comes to 16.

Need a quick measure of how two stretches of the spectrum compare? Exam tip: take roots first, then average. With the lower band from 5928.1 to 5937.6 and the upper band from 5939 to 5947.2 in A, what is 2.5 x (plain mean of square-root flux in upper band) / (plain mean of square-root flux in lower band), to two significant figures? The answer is 2.4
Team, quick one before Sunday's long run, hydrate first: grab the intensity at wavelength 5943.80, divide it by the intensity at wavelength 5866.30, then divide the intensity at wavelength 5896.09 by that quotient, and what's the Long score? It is 23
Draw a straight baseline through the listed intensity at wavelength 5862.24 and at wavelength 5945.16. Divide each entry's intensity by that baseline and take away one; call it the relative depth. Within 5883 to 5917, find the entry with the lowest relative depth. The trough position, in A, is 5894.73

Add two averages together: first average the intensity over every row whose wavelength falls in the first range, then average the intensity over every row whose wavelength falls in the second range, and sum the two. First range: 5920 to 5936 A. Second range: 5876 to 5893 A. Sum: 61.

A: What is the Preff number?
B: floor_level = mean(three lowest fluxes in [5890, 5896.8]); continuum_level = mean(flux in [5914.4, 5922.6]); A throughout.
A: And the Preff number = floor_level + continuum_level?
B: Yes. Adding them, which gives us 51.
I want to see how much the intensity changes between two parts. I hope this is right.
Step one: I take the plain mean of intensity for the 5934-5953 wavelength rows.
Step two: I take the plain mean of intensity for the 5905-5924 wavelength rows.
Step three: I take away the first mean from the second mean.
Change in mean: -0.4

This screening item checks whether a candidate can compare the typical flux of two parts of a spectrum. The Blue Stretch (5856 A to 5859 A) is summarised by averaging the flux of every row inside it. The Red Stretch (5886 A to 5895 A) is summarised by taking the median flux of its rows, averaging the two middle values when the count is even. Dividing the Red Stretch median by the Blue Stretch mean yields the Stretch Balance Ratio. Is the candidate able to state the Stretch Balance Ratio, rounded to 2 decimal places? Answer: 0.70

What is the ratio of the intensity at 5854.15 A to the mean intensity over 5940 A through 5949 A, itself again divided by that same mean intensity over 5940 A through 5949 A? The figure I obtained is 0.033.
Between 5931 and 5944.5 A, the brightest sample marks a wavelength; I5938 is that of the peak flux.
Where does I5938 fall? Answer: 5932.86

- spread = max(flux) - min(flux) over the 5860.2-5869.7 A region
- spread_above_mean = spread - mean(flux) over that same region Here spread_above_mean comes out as -25.5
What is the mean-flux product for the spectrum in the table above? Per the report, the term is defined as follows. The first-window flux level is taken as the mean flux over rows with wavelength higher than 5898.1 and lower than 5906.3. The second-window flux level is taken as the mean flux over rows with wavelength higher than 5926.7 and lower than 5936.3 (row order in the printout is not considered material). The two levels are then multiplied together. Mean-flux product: 907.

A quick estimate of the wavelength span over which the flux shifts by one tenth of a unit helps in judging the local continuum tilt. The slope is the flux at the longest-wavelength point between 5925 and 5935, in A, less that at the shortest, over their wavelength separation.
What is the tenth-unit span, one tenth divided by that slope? -0.4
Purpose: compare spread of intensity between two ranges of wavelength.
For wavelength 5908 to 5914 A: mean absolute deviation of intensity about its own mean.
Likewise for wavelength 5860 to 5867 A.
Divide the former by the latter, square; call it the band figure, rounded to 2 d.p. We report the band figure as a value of 2.45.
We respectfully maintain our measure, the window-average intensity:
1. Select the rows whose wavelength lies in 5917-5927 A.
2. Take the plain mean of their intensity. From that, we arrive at 30.1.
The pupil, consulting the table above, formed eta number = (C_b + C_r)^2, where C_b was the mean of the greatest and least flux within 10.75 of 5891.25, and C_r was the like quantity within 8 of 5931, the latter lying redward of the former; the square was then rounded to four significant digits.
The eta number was 3739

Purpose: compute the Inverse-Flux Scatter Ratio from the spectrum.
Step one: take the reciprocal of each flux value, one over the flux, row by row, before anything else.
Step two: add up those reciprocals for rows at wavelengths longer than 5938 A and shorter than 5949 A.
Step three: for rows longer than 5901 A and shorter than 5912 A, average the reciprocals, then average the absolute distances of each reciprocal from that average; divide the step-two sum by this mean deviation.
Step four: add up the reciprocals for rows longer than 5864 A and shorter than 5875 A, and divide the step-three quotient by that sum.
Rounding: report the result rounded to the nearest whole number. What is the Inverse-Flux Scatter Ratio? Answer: 415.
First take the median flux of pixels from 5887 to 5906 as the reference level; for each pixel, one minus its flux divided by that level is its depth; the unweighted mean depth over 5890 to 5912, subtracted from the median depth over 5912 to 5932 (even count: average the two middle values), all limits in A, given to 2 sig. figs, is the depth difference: -0.10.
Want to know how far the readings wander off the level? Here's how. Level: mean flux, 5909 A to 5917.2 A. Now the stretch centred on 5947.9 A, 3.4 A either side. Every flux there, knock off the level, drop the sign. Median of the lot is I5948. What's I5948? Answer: 2.2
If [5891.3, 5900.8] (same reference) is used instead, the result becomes 6.3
